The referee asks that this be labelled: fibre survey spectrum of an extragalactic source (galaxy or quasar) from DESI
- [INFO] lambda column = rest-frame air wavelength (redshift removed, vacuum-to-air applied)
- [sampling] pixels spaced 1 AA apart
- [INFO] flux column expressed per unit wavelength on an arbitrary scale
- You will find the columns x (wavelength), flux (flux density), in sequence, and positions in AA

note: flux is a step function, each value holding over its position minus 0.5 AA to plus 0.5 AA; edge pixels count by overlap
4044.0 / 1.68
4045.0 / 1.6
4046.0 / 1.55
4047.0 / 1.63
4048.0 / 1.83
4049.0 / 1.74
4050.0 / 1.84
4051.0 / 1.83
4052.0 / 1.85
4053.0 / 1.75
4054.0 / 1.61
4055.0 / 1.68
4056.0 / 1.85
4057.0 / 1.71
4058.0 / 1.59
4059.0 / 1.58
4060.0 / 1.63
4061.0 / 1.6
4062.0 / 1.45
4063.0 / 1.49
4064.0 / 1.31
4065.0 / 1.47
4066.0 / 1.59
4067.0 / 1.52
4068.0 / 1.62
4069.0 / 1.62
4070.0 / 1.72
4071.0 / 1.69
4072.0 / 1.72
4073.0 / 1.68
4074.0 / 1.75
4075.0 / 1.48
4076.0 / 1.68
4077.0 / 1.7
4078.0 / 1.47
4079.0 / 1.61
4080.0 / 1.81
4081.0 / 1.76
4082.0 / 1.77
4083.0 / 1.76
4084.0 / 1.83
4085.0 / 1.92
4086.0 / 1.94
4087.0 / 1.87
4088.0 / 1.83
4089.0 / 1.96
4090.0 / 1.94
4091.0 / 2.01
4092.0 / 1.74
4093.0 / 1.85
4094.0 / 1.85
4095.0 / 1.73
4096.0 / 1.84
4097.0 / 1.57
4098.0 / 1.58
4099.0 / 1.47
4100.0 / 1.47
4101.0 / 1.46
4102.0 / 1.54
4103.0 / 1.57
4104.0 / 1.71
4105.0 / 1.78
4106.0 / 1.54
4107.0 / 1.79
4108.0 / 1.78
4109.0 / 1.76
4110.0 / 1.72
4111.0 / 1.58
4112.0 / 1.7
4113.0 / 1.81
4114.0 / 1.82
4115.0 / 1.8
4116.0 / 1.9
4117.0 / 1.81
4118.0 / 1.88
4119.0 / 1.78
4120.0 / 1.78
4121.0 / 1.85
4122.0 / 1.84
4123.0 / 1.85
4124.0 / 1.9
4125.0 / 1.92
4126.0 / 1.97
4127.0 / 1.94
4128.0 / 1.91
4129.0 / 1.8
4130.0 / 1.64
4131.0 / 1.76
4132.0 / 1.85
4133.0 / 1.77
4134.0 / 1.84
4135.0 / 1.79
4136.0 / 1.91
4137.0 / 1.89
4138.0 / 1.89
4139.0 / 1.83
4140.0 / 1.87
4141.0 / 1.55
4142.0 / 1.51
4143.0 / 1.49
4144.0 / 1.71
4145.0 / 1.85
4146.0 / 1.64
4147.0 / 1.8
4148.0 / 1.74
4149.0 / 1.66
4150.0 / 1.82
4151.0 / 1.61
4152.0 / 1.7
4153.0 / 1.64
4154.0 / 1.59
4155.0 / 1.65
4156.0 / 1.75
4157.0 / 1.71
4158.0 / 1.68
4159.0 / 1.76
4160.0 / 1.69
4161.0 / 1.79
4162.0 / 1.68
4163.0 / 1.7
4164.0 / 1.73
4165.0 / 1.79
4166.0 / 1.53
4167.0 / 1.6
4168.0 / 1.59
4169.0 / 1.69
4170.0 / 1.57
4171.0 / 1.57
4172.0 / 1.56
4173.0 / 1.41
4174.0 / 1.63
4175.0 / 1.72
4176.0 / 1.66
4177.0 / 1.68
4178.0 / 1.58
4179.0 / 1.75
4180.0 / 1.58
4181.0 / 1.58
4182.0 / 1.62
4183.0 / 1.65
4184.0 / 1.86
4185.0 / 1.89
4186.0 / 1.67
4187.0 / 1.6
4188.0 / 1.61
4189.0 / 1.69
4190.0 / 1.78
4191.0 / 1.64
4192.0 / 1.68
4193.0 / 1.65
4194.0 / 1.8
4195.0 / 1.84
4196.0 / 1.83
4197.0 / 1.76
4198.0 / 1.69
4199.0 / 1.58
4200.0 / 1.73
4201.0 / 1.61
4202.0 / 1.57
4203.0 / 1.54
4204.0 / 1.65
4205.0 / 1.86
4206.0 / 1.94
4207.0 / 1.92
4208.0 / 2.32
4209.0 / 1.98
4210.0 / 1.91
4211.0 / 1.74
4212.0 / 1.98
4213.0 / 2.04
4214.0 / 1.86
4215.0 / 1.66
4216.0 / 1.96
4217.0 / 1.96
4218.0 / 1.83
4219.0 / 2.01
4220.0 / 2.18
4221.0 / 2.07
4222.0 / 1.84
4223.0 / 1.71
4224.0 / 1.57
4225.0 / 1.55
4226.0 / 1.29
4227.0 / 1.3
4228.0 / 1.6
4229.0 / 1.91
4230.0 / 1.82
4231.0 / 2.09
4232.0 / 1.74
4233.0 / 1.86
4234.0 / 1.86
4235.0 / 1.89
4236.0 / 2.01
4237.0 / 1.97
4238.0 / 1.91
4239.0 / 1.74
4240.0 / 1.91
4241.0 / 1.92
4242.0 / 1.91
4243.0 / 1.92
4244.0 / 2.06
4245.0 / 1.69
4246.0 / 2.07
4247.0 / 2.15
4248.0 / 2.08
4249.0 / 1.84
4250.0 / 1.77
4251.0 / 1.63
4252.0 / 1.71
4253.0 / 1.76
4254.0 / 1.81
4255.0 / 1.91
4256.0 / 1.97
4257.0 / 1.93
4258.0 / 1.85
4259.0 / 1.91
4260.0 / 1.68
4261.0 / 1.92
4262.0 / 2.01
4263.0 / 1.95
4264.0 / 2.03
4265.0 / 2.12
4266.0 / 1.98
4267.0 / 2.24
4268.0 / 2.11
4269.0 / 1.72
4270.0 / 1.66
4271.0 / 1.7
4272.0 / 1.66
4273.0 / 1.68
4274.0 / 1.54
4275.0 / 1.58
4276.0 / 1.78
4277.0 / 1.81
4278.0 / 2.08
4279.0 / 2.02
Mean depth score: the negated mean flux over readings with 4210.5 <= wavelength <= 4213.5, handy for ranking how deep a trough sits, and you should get -1.92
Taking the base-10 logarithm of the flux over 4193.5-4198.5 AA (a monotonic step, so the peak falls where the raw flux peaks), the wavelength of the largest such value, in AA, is 4195.0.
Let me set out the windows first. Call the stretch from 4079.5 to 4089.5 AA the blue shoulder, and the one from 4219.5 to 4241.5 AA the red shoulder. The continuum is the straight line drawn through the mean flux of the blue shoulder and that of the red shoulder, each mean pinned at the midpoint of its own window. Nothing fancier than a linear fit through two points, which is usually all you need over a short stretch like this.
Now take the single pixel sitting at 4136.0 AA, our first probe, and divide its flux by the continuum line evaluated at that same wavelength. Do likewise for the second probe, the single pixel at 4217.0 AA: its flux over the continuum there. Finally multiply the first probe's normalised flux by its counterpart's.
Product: 1.13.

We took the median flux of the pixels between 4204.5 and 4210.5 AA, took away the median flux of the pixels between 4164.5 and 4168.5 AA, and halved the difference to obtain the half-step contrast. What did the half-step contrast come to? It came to 0.17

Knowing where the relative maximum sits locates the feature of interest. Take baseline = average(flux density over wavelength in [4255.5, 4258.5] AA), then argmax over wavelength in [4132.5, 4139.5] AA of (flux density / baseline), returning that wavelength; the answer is 4136.0 AA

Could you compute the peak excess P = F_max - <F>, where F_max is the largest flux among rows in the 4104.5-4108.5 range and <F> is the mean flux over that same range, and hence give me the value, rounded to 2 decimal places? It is 0.07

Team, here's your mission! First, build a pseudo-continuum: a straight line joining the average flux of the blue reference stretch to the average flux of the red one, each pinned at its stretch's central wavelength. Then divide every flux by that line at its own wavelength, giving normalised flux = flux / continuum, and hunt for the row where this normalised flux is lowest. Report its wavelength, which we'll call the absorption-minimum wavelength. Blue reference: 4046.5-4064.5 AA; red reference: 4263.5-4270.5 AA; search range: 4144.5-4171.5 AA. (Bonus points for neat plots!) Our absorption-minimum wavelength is 4166.0 AA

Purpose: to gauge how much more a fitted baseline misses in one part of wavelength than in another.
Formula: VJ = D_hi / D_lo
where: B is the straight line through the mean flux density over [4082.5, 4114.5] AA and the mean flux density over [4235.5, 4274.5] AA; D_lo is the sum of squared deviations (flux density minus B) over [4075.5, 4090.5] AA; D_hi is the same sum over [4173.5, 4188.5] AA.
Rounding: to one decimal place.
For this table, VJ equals 1.4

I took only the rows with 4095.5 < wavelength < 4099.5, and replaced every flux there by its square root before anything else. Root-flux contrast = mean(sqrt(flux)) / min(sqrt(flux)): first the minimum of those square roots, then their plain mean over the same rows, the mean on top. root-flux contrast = 1.05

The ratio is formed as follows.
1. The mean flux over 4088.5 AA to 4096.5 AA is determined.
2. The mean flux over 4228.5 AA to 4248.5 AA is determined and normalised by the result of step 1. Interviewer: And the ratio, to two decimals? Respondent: 1.03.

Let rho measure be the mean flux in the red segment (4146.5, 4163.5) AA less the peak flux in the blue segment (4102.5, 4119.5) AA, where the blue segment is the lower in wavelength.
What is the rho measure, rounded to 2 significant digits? -0.20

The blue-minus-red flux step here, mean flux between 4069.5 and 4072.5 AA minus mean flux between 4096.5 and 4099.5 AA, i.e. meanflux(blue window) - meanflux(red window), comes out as 0.17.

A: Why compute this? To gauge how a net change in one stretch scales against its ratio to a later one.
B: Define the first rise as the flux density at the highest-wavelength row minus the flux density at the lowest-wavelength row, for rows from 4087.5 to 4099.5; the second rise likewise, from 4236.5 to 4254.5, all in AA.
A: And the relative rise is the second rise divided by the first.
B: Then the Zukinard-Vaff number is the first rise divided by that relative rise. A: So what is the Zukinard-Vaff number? -0.81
